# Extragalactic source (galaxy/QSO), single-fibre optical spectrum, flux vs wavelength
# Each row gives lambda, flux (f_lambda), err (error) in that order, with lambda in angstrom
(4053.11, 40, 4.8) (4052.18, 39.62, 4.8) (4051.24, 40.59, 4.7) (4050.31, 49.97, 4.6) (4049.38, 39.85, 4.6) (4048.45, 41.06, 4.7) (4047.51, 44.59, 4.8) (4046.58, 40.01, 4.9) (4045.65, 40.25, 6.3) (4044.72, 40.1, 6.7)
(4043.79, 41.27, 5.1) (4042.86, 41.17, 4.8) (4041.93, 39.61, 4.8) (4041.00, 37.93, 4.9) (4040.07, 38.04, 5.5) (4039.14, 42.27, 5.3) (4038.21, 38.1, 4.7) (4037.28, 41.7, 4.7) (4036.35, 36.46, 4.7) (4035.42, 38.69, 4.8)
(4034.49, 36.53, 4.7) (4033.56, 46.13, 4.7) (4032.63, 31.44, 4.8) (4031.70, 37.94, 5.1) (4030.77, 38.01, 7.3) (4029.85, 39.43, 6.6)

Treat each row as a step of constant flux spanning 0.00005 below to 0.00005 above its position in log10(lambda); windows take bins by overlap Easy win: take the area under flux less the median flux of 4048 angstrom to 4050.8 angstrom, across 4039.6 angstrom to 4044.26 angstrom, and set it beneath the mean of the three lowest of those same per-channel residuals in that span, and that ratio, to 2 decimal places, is 0.37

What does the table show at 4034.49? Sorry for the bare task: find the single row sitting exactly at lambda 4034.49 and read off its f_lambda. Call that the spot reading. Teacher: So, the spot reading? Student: 36.53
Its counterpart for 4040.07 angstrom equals 38.04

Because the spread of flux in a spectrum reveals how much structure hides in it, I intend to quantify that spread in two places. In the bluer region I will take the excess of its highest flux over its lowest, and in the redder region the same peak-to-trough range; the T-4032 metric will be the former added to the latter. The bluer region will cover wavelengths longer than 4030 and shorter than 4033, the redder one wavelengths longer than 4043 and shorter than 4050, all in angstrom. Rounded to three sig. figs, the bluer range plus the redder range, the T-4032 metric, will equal 11.3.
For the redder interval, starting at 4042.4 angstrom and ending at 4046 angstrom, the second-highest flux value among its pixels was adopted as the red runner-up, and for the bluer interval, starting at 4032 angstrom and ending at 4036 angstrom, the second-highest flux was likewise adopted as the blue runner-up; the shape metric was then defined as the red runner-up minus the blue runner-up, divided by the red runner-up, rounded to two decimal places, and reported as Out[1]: 0.06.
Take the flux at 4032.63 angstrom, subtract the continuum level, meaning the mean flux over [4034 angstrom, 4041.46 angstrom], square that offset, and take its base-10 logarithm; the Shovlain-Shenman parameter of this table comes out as 1.7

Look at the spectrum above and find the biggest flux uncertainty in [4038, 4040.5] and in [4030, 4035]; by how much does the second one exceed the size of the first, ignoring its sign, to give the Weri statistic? 1.8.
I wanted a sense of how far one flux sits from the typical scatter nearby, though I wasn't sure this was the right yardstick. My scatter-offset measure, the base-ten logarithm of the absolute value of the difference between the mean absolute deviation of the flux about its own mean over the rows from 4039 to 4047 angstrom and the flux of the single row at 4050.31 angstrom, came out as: 1.69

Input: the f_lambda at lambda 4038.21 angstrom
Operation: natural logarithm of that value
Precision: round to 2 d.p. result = 3.64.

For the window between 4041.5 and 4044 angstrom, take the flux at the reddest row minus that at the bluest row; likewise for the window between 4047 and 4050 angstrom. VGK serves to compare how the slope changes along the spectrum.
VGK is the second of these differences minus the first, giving -6.4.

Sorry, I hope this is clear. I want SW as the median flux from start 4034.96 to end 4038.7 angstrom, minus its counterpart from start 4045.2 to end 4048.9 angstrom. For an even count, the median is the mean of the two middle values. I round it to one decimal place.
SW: -2.3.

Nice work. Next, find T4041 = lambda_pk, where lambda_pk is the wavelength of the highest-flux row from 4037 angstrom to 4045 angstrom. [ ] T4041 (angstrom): 4039.14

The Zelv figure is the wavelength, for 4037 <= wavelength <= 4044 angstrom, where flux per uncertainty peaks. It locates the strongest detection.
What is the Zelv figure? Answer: 4037.28 angstrom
